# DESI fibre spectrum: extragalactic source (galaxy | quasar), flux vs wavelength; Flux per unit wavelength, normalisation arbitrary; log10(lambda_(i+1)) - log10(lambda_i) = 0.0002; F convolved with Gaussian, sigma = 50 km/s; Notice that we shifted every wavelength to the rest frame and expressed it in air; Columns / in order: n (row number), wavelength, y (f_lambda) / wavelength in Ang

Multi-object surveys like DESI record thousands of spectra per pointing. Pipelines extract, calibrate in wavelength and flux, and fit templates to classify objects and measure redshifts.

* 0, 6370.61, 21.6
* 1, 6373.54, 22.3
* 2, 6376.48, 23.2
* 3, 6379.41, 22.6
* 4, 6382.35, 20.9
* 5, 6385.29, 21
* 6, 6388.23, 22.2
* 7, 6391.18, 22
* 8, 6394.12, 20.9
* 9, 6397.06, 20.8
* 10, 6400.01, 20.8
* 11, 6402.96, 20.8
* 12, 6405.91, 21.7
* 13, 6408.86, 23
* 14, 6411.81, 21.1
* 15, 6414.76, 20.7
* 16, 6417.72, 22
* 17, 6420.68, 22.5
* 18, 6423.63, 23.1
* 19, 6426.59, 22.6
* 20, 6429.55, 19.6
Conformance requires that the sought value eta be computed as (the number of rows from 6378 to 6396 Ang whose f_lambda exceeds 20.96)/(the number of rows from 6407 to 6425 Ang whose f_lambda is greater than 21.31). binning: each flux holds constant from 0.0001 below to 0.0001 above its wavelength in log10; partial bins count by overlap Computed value 1.0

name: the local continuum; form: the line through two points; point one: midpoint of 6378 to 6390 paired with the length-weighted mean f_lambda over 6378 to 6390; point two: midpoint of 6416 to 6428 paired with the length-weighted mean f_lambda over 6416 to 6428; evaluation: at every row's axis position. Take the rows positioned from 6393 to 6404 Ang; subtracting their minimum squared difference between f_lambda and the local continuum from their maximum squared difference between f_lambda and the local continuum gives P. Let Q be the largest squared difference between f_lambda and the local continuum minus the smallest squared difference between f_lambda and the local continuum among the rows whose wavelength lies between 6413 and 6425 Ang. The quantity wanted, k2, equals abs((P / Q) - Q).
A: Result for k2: 2.5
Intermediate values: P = 0.7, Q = 2.71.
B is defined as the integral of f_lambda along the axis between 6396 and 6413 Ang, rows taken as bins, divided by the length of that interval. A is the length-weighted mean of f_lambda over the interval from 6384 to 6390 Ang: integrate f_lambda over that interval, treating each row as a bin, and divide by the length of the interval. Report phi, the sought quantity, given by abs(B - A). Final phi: 0.23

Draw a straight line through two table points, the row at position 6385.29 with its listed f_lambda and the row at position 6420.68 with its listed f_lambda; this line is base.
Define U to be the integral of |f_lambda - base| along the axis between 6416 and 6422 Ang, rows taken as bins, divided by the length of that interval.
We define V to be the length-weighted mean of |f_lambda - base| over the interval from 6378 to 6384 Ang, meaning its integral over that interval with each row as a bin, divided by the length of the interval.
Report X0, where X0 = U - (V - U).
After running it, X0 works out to -0.41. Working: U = 0.25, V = 0.90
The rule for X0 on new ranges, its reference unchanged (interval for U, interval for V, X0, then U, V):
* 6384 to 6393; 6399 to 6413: 0.44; 0.62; 0.79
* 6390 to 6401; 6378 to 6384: 0.46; 0.68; 0.90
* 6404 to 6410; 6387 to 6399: 0.44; 0.59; 0.75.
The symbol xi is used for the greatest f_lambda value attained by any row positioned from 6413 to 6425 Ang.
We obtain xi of 23.1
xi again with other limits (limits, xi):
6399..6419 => 23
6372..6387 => 23.2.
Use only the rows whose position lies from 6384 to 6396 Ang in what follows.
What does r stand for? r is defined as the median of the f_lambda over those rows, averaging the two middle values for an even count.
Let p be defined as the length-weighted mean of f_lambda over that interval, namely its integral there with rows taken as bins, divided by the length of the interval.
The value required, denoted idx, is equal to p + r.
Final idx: 43.0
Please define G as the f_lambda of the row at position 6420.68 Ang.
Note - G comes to 22.5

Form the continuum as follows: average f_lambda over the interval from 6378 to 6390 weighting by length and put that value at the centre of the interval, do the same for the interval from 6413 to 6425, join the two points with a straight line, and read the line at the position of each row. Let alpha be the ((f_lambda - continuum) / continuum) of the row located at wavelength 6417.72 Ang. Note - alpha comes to -0.001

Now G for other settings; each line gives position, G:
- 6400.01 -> 20.8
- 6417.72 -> 22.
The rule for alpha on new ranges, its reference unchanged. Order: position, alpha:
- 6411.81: -0.040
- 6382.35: -0.034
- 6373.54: 0.035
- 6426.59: 0.021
